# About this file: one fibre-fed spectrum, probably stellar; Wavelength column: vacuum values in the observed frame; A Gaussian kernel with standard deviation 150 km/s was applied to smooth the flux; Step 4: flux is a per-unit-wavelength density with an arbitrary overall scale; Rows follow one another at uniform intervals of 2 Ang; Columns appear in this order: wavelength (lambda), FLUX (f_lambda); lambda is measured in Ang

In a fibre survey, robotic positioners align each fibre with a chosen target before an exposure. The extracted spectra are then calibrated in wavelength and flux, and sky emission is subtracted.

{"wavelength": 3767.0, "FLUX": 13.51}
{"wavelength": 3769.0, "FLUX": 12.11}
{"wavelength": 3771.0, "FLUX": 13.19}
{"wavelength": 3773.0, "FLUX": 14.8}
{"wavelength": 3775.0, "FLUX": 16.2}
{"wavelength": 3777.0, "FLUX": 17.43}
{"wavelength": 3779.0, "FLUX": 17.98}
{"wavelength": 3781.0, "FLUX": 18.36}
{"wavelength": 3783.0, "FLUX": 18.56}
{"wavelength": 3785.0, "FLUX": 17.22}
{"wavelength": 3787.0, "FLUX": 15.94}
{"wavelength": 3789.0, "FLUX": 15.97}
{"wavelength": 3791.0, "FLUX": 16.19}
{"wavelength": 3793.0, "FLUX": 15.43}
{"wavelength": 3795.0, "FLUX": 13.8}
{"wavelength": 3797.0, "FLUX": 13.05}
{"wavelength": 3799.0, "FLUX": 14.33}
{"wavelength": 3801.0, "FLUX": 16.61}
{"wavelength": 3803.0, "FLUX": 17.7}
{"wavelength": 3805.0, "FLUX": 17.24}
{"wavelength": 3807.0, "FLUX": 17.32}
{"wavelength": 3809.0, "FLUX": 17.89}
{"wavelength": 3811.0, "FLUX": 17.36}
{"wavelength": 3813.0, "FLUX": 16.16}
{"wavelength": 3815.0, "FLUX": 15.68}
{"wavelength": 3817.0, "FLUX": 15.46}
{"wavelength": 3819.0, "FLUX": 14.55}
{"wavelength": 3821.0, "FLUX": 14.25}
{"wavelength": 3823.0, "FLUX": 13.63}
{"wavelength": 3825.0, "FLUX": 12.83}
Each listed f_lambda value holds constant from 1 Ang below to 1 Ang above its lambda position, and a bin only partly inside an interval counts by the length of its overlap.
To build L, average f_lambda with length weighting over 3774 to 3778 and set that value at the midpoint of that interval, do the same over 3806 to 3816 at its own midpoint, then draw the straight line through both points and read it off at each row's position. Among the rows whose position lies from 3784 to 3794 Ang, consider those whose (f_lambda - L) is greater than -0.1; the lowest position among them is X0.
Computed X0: 3785.0 Ang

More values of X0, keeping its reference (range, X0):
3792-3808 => 3803.0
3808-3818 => 3809.0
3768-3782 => 3777.0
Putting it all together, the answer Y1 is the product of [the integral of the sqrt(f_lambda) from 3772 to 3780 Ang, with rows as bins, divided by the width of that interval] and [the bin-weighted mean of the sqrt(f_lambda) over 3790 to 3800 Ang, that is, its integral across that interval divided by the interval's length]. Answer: 15.5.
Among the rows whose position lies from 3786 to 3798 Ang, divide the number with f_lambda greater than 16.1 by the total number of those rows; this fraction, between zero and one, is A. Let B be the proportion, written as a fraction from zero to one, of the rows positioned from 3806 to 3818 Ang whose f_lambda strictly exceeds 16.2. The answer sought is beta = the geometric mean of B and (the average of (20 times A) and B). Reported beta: 1.0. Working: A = 0.2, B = 0.50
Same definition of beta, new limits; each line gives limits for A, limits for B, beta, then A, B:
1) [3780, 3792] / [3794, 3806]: 1.9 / 0.7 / 0.50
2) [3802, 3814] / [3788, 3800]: 0.0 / 1.0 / 0.00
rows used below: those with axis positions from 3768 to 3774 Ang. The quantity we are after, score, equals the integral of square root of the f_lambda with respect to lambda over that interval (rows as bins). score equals 21.9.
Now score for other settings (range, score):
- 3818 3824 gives 22.6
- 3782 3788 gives 24.9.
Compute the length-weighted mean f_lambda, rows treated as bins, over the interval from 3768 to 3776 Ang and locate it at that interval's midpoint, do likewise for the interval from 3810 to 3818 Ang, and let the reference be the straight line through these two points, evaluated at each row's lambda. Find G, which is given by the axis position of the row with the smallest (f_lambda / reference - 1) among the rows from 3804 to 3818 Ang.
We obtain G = 3817.0 Ang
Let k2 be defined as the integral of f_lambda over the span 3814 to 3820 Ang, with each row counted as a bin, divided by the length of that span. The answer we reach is 15.2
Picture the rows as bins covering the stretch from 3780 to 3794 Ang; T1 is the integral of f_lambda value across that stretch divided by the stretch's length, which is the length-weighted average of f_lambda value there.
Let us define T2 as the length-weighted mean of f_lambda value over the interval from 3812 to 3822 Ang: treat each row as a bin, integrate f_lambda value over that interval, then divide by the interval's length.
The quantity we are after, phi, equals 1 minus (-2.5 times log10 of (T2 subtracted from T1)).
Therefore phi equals 1.5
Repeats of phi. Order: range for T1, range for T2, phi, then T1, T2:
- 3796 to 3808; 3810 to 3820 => -0.7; 16.0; 15.8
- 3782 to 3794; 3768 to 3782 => 0.8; 16.6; 15.7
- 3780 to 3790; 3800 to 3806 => -2.9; 17.2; 17.2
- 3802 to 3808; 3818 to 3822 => 2.2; 17.4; 14.4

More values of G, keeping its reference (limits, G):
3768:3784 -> 3769.0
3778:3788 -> 3787.0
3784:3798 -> 3797.0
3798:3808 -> 3799.0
